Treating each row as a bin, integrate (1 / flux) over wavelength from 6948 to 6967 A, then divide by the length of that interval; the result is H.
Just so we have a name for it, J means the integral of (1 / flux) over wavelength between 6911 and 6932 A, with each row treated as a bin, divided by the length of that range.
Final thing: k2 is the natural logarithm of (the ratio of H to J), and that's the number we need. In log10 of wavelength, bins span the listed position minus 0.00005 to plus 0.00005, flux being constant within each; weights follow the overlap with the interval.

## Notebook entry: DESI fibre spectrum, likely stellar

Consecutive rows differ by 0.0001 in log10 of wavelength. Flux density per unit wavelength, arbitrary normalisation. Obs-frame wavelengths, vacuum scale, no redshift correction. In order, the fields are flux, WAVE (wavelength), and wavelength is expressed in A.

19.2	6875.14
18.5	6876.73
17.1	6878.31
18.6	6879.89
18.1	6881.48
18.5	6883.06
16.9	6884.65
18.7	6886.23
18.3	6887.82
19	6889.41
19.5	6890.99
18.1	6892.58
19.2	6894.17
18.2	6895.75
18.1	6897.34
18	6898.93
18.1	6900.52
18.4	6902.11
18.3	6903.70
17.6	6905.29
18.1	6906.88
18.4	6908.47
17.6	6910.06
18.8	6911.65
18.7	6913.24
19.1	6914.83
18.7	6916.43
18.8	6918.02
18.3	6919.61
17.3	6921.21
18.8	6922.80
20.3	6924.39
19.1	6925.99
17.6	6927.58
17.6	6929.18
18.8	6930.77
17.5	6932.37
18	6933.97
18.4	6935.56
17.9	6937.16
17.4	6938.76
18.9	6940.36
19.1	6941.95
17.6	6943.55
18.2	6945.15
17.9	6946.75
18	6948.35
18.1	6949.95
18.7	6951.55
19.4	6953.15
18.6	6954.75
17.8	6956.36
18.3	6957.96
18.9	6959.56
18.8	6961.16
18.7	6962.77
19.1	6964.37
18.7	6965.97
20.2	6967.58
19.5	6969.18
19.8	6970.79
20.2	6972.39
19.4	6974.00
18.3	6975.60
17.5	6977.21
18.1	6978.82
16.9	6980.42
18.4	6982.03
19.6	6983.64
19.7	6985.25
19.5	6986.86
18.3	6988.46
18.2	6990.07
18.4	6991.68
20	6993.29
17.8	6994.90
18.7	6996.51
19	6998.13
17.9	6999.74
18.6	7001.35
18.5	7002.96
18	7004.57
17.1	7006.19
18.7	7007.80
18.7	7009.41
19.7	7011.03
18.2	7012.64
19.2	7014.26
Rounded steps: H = 0.0537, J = 0.0539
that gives 0.00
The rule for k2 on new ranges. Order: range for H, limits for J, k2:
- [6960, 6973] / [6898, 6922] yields -0.06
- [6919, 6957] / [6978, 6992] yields 0.01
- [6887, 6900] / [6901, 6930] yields -0.01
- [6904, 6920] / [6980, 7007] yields 0.01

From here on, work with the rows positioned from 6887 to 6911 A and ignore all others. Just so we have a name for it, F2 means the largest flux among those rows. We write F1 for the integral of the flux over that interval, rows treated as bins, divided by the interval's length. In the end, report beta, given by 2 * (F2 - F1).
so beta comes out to 2.35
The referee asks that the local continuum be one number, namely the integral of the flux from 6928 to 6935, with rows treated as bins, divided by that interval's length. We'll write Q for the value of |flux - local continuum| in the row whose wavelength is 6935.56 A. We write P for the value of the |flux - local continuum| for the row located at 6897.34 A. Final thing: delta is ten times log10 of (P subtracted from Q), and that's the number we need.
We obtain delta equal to -5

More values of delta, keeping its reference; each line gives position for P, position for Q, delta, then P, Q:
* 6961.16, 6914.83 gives -5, 0.83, 1.1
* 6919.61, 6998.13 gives -2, 0.33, 1.0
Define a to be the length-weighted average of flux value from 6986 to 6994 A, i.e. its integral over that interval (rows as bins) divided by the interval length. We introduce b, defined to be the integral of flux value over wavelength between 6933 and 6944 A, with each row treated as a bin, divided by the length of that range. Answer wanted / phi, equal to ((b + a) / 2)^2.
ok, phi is 344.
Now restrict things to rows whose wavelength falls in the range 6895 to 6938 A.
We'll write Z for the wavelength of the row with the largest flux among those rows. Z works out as 6924.39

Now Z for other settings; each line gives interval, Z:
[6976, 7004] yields 6993.29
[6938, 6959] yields 6953.15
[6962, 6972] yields 6967.58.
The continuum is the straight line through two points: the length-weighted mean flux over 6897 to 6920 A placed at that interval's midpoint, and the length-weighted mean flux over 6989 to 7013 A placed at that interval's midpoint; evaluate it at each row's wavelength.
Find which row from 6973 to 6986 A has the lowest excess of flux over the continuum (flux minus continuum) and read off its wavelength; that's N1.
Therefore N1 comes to 6980.42 A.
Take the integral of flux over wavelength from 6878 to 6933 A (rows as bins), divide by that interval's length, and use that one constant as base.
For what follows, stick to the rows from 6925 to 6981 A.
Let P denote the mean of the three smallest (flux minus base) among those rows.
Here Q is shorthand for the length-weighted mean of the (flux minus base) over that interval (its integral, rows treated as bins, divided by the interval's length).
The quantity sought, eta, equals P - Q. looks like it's -1.23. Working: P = -1.10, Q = 0.14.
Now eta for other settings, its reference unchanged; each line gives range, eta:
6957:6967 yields -0.20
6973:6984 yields -0.80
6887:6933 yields -0.96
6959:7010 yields -1.56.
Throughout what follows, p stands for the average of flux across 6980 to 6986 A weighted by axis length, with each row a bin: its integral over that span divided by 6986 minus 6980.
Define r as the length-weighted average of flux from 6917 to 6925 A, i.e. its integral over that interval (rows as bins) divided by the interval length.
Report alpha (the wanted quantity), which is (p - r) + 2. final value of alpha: 2.1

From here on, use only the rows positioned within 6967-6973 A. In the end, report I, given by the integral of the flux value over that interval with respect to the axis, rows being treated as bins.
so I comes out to 120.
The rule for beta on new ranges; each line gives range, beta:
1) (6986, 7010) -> 3.00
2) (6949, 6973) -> 2.46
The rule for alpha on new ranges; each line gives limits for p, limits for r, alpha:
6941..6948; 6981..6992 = 1.4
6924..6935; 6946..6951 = 2.3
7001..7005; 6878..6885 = 2.5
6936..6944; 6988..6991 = 2.0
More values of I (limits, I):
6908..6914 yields 110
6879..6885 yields 109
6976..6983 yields 125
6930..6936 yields 109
